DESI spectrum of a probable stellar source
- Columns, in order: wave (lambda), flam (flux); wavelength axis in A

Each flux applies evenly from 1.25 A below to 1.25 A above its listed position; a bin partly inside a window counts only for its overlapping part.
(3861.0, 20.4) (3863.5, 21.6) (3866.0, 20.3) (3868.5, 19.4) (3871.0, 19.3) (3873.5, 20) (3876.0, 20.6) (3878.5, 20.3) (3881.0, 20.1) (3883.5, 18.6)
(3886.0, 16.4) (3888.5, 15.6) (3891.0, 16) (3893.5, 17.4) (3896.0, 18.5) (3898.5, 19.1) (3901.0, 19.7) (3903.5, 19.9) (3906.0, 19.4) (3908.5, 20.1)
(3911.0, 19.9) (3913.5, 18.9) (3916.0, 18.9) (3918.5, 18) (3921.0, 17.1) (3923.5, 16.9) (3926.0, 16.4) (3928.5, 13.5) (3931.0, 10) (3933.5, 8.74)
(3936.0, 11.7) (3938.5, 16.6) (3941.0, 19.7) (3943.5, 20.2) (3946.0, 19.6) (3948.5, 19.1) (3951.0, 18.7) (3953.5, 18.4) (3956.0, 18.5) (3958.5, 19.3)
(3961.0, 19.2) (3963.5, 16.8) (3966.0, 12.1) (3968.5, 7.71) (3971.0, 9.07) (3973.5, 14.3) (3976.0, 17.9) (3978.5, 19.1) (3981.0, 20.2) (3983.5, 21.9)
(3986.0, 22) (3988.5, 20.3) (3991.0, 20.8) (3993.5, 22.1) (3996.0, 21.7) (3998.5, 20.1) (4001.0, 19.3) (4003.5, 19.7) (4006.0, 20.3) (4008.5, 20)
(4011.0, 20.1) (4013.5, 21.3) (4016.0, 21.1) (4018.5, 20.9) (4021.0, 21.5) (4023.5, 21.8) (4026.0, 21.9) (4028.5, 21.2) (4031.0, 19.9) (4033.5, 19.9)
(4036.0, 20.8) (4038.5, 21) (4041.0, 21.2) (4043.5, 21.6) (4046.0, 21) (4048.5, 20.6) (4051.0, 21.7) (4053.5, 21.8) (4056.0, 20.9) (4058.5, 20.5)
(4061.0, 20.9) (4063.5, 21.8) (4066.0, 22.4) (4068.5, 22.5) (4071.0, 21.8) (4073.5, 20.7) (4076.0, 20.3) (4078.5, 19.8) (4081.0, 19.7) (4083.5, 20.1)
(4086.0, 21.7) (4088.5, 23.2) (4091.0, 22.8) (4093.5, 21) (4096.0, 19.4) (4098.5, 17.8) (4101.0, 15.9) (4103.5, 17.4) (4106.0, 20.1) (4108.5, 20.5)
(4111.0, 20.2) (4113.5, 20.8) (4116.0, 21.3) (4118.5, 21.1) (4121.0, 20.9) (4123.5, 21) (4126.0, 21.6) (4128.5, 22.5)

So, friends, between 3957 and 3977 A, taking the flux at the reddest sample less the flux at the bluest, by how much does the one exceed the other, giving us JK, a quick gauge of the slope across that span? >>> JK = -1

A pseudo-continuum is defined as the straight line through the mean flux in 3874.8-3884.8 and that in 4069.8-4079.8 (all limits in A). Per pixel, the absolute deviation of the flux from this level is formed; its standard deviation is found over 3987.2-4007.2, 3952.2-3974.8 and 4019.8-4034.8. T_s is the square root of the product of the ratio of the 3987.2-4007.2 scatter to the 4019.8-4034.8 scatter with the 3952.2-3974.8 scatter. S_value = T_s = 2.7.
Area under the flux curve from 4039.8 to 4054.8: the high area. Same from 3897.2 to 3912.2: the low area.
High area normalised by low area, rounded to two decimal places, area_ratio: 1.08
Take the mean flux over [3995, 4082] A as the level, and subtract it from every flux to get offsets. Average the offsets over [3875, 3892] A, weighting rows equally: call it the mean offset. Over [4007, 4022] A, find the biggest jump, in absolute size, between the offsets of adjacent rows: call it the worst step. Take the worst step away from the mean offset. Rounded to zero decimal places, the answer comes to -4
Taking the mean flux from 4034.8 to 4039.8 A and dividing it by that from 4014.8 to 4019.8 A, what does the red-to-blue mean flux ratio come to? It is 1.00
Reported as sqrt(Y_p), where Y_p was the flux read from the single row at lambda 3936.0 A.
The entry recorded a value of 3.42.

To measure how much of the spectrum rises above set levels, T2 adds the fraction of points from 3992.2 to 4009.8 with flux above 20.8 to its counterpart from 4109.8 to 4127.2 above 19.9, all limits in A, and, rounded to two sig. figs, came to 1.3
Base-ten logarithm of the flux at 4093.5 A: 1.32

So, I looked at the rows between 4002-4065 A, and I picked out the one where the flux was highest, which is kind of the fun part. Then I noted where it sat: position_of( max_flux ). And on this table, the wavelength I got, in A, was 4026.0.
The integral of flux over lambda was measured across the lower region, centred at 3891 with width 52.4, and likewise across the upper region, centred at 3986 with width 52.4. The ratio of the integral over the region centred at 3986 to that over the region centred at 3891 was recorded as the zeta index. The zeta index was 0.97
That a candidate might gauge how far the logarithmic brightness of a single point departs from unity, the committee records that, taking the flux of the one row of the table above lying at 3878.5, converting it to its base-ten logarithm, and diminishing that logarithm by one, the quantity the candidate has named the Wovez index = 0.31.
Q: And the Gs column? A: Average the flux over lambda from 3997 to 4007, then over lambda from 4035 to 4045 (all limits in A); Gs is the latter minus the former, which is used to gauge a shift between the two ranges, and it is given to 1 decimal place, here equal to 1.3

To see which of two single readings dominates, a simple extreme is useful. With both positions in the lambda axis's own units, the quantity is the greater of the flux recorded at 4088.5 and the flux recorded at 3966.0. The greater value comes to 23.2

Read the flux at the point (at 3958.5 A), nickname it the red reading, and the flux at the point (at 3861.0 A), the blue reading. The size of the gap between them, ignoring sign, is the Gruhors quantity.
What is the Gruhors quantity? 1.1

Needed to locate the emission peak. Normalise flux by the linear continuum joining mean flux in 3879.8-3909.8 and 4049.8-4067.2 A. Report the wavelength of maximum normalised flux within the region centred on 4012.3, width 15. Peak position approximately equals 4013.5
